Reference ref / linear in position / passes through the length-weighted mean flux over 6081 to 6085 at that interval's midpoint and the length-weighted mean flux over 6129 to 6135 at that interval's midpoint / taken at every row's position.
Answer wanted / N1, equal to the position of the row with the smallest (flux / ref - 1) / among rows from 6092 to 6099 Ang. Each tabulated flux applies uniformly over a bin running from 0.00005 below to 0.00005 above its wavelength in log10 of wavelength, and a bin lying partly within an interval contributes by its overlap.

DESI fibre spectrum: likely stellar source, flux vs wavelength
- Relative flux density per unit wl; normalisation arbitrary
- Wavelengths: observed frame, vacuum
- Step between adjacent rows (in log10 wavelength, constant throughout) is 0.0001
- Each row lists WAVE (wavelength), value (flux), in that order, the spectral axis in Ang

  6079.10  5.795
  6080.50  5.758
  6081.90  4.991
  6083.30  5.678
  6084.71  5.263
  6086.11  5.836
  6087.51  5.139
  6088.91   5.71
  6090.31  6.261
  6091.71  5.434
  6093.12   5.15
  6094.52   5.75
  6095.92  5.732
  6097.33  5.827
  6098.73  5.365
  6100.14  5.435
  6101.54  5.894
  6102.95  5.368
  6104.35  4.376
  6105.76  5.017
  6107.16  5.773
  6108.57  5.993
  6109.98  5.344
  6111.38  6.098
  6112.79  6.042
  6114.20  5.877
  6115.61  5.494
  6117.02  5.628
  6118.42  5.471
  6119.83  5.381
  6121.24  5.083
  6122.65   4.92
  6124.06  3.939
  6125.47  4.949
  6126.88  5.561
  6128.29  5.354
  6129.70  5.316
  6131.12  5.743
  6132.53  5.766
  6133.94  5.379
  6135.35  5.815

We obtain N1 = 6093.12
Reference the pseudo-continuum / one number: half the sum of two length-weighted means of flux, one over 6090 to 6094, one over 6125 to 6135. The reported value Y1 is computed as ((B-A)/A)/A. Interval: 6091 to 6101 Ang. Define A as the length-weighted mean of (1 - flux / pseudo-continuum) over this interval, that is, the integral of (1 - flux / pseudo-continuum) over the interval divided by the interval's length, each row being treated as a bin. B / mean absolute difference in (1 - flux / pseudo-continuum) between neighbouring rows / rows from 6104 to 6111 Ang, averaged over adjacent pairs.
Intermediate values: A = -0.004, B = 0.10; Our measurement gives 5401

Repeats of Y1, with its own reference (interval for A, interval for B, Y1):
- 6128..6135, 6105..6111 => 4420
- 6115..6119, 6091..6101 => 2674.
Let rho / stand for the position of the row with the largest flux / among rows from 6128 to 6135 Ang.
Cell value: 6132.53 Ang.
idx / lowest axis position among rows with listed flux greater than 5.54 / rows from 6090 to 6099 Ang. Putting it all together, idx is 6090.31 Ang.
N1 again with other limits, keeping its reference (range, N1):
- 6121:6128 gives 6124.06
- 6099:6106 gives 6104.35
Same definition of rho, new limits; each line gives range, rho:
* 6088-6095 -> 6090.31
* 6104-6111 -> 6108.57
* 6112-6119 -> 6112.79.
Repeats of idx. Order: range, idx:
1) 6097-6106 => 6097.33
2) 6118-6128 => 6126.88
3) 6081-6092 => 6083.30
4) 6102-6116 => 6107.16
